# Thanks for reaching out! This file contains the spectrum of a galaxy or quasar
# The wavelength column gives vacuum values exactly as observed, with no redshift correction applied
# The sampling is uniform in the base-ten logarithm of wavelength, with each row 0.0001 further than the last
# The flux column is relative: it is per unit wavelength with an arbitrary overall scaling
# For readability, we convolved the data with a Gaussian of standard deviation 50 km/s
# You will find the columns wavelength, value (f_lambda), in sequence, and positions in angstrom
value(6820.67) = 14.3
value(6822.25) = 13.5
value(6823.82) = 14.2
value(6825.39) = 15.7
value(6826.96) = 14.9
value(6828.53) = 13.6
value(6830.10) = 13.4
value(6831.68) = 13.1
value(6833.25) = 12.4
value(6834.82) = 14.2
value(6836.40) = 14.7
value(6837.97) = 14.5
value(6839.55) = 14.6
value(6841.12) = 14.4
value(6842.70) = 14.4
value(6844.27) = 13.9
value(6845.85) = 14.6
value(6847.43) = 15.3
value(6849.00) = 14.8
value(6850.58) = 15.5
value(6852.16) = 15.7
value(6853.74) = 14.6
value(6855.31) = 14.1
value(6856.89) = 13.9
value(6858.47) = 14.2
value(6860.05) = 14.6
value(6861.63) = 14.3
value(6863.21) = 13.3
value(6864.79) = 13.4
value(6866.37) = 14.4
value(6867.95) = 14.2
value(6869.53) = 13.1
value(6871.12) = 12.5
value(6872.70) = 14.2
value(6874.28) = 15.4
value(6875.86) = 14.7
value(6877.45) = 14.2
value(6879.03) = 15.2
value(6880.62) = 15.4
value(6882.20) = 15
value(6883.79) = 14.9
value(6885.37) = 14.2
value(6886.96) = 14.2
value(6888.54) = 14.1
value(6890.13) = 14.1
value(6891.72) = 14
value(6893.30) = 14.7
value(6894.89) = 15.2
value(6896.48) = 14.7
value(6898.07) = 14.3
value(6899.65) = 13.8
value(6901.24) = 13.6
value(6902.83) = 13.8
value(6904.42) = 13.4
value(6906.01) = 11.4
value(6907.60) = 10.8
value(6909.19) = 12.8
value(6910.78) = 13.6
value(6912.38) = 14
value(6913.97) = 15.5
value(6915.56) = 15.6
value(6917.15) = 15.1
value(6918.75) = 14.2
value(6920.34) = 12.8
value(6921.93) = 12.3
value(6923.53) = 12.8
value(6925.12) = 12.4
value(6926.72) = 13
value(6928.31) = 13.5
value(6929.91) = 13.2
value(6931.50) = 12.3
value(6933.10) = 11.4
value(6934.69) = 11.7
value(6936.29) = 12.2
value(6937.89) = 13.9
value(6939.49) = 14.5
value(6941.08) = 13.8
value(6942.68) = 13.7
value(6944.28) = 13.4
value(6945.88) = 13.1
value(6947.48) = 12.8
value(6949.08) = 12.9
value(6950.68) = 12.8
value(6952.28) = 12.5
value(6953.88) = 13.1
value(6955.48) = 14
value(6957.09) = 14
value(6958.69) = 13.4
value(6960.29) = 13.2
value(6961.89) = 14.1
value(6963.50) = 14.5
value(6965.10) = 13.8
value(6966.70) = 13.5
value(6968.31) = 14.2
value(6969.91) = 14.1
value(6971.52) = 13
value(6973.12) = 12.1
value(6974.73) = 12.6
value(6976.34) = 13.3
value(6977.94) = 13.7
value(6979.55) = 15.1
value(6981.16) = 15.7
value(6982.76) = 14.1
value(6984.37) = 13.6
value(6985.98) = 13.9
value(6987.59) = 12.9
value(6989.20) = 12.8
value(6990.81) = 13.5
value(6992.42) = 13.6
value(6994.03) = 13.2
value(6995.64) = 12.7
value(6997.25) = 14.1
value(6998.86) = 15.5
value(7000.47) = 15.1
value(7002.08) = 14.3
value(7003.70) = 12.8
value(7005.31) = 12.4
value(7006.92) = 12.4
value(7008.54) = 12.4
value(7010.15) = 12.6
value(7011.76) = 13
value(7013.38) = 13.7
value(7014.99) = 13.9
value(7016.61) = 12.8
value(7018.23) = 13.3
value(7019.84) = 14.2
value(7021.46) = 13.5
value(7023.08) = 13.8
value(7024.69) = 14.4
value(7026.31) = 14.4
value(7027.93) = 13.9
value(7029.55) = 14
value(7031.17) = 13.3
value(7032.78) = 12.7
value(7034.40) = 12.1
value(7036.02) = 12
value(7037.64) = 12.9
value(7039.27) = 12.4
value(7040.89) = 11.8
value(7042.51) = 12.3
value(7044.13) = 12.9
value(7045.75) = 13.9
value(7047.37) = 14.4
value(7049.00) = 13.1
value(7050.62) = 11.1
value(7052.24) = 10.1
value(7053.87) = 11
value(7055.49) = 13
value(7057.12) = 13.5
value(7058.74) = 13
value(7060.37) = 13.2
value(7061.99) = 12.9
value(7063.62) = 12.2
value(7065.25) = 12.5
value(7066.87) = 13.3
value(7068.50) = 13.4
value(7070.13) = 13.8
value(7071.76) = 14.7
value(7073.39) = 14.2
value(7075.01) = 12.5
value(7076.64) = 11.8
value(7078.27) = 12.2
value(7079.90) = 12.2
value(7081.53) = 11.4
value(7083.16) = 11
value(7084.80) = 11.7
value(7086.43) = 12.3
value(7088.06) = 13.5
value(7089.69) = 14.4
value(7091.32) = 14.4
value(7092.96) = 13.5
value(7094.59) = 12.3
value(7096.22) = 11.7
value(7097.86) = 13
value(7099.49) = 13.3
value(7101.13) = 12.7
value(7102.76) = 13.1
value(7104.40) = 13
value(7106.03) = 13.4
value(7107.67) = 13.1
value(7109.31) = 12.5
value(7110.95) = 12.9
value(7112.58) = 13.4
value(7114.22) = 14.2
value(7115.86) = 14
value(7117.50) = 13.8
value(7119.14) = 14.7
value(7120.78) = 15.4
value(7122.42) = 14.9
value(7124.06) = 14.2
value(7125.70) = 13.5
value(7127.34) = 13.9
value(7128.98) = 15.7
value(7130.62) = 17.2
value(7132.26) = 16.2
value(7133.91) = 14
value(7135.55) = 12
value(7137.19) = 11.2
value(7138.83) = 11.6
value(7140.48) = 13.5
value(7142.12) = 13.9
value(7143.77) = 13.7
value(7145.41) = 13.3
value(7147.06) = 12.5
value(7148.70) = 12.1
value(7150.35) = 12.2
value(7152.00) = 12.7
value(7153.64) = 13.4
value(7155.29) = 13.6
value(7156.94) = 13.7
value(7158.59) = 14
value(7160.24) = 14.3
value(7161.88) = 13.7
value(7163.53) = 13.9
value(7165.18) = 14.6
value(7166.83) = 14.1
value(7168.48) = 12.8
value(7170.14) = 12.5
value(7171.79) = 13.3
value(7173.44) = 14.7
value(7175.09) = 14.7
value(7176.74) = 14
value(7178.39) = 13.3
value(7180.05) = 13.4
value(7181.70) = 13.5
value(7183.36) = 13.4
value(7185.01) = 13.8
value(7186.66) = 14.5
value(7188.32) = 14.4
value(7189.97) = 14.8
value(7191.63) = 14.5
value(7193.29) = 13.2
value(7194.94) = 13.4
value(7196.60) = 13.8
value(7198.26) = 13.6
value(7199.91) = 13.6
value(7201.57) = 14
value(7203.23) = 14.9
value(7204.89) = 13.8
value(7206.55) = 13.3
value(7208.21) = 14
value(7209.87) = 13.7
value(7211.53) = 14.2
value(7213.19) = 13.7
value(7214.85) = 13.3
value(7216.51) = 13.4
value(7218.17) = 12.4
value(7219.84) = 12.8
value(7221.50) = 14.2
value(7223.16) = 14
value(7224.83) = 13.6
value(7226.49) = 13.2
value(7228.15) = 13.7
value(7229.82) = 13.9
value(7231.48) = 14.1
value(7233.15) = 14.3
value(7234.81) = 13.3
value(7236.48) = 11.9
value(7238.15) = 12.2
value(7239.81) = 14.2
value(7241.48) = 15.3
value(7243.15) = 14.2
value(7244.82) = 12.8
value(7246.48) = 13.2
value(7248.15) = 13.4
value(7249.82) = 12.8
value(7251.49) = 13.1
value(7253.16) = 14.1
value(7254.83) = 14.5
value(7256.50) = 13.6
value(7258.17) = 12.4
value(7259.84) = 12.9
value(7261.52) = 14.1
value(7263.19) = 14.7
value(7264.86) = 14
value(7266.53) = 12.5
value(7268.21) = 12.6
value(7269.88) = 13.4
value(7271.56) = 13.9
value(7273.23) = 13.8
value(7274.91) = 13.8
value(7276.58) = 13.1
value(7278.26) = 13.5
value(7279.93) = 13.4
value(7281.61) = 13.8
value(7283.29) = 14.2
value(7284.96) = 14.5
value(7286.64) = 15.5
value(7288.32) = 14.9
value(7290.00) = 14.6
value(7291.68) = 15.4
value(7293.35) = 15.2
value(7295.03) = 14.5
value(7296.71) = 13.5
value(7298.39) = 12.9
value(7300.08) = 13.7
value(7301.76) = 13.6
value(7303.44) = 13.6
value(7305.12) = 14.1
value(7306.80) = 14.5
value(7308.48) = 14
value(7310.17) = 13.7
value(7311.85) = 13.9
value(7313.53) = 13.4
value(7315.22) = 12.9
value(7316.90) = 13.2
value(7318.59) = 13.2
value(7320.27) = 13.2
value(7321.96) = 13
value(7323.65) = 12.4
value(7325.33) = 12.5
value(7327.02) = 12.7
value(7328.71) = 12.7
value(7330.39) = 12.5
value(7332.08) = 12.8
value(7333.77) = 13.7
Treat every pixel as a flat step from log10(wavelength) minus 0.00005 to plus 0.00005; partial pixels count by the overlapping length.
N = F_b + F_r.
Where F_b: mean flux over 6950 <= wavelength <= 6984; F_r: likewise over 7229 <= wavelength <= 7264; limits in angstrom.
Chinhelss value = 27.2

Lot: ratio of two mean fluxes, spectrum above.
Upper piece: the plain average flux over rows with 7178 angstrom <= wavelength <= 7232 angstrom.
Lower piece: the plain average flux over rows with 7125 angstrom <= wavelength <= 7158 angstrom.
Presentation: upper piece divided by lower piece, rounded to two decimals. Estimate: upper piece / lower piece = 1.02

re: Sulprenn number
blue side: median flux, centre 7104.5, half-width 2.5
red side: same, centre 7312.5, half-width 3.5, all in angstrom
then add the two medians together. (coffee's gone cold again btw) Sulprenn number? 26.65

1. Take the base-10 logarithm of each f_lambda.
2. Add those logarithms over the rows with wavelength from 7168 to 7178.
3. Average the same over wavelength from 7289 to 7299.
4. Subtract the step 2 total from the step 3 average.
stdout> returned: -5.65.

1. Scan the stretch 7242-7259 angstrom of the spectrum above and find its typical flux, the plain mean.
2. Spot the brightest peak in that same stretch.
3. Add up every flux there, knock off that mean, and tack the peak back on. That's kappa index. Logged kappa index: 135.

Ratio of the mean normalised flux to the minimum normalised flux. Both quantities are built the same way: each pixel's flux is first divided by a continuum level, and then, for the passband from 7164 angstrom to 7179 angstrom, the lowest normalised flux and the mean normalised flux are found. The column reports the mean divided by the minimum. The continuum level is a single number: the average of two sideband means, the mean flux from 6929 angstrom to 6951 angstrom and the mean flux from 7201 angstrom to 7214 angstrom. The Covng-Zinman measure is 1.10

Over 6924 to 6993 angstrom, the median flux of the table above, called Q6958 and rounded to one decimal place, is 13.4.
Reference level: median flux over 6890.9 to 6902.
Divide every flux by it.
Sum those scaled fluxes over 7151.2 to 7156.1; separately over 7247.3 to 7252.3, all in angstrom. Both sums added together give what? 5.52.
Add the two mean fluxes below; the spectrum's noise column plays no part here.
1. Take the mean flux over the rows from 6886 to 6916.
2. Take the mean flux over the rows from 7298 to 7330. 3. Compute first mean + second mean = 27.2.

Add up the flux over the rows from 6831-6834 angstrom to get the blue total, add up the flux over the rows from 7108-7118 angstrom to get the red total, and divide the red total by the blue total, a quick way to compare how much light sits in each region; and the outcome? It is 3.2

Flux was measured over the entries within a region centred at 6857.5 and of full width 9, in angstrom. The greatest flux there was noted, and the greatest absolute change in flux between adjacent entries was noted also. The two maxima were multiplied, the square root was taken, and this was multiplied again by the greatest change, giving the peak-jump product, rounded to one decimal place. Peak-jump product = 1.4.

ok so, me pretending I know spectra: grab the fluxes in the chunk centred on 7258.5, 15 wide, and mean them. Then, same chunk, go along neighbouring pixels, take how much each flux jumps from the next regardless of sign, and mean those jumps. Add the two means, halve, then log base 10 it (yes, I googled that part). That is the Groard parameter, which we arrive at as 0.861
